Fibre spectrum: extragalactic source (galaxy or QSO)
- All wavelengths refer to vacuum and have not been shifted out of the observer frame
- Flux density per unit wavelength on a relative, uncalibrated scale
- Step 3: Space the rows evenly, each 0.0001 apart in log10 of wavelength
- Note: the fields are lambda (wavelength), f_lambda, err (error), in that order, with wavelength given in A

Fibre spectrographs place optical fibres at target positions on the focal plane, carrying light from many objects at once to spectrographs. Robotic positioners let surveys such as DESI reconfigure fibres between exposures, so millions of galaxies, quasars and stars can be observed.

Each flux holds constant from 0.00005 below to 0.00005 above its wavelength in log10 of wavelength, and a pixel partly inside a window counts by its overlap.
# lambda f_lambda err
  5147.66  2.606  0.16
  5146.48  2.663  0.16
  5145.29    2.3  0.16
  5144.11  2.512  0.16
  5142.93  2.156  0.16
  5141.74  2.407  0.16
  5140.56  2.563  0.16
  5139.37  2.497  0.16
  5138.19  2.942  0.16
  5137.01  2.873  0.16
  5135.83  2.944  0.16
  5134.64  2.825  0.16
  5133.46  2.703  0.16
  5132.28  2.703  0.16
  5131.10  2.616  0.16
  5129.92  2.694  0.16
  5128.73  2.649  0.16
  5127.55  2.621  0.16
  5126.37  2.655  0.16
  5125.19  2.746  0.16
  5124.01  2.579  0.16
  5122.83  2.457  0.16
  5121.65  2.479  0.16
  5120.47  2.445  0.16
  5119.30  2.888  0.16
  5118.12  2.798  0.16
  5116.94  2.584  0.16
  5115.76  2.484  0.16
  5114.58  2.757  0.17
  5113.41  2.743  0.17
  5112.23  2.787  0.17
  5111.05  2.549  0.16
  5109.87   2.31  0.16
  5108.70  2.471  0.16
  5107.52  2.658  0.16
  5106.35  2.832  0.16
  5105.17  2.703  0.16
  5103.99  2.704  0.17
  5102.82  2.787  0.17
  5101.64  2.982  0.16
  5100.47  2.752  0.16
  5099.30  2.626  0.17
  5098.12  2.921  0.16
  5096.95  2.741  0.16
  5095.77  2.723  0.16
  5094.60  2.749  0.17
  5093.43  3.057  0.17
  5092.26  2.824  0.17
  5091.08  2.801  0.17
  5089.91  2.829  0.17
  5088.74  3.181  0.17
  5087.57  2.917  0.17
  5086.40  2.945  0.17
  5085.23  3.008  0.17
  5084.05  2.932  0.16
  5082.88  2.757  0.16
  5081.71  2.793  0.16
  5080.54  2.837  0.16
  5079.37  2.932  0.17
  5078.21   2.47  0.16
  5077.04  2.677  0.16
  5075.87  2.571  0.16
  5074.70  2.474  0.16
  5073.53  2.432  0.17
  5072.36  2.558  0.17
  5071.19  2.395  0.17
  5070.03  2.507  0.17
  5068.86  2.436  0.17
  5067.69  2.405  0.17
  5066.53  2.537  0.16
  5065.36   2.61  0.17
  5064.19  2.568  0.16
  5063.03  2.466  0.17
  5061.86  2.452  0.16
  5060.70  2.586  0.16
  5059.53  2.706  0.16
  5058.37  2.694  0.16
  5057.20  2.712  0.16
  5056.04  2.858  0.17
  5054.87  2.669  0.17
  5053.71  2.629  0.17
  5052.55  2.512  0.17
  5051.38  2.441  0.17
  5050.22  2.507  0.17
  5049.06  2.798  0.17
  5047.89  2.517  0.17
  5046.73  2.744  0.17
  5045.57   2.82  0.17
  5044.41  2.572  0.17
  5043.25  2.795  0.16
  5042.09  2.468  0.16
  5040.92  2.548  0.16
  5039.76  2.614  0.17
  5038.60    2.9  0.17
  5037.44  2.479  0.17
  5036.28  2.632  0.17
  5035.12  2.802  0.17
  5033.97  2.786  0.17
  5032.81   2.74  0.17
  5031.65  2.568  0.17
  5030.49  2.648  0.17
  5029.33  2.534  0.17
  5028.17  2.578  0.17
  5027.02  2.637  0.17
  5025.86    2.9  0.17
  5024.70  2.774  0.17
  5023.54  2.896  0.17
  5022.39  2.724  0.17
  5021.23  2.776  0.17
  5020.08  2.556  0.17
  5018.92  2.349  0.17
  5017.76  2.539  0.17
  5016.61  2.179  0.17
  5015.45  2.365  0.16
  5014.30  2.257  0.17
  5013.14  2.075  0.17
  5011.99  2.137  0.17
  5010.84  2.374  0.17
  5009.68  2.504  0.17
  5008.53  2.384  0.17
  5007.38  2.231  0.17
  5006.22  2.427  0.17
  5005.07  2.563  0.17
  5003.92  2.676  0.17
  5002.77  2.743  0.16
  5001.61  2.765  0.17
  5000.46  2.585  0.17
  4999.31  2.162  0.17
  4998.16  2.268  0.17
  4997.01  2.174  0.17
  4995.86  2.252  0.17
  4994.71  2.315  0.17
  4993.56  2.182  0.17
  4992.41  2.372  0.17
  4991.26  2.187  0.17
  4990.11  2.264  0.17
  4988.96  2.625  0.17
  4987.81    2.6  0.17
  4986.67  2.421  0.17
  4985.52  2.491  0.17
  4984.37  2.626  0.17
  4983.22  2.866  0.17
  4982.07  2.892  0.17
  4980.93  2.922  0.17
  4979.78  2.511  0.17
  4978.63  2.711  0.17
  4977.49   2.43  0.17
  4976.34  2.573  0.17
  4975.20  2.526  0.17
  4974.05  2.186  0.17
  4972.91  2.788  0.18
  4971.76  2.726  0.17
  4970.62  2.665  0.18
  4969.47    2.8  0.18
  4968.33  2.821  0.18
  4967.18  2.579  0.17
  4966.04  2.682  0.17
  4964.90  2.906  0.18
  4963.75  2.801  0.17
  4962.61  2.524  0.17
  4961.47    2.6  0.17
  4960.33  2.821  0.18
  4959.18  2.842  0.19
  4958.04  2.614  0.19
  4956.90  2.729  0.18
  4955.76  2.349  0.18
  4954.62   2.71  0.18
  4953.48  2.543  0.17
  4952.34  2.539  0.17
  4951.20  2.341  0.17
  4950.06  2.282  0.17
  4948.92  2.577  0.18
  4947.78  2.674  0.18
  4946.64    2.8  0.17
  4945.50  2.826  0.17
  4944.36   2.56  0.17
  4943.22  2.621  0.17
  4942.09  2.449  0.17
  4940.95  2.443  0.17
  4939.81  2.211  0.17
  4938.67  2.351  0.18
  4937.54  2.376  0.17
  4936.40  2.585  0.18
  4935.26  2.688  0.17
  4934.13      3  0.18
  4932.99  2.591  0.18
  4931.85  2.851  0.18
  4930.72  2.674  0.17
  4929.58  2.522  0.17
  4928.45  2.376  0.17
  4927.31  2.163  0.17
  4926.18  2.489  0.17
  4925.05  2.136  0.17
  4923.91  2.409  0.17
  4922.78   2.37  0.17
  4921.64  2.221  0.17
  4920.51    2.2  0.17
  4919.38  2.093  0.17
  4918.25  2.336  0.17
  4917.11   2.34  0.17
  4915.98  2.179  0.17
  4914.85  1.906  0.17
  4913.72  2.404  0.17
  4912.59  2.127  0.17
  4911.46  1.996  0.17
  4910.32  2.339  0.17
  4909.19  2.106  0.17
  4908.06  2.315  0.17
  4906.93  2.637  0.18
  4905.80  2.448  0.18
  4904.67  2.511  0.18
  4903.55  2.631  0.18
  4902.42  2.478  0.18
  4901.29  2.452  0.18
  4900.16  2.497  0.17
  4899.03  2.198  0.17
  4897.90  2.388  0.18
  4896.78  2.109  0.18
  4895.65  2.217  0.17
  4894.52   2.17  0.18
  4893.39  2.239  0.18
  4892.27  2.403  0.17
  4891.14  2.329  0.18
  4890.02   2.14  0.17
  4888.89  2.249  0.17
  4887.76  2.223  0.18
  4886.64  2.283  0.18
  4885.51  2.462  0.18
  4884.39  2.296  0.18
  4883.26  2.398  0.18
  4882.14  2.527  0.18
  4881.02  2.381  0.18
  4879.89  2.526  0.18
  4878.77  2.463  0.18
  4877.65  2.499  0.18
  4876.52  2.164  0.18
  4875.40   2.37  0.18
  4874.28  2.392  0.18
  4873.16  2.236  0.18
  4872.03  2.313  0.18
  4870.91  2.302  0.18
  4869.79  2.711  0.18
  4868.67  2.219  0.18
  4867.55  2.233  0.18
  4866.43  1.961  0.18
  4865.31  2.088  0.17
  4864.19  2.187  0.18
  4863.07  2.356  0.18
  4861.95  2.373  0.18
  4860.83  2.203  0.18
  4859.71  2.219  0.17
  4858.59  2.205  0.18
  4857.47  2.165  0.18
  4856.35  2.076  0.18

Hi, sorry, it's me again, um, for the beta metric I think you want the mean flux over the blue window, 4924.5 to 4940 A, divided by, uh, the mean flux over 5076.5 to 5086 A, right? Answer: 0.89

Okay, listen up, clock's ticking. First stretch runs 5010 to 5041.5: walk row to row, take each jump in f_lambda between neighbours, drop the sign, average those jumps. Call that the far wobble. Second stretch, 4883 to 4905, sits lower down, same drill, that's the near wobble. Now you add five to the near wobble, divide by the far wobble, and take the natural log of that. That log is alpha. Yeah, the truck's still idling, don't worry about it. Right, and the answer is 3.48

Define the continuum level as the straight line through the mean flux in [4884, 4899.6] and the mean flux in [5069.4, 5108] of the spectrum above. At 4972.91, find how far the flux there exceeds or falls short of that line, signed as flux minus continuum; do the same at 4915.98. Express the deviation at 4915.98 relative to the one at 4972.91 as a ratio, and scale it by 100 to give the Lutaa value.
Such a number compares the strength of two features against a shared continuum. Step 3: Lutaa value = -46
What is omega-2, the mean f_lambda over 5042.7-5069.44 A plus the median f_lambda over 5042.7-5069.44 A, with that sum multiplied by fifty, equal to 260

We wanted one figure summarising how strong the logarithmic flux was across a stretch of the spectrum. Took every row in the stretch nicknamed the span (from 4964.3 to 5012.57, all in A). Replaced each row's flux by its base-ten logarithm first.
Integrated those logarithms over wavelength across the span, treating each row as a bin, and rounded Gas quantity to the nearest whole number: 19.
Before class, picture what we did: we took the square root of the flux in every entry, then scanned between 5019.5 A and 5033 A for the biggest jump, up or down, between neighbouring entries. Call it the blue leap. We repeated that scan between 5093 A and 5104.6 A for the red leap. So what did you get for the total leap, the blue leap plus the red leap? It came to 0.17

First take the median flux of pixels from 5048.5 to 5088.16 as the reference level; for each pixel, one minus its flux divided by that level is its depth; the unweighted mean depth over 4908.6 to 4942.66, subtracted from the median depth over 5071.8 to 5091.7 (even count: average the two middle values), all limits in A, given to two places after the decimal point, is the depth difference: -0.17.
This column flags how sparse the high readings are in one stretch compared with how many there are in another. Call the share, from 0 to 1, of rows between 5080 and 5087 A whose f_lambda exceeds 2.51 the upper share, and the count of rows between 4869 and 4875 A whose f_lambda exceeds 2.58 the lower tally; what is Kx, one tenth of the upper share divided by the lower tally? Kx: 0.10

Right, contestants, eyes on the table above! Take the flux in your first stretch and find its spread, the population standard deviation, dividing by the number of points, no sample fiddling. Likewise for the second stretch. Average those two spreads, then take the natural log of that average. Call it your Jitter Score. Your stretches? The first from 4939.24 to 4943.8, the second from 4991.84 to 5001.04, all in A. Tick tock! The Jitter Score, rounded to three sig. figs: -1.98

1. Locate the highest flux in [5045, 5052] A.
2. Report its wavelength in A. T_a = 5045.57 A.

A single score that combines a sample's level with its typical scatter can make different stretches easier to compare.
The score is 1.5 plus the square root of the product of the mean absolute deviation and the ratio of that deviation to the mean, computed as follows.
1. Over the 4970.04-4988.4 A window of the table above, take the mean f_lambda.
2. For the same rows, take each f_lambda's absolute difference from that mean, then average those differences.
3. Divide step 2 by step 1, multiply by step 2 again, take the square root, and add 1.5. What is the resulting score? 1.59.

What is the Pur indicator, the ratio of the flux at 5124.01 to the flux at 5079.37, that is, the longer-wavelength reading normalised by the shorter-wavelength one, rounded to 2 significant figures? 0.88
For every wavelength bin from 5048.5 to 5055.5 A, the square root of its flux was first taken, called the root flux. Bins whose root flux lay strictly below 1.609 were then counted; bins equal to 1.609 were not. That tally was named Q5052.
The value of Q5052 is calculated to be 3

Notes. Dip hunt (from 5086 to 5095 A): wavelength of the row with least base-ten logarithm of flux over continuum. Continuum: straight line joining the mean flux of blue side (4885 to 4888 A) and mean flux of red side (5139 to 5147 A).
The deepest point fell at 5094.60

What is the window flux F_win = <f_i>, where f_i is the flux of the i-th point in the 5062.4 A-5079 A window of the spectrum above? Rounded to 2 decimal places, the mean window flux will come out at 2.51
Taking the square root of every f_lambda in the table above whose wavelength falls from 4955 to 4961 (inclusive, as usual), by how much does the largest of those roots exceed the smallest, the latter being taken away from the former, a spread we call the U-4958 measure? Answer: 0.15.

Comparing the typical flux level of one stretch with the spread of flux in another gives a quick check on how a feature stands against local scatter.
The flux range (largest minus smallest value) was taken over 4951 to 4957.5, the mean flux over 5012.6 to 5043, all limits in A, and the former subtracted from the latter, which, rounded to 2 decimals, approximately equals 2.20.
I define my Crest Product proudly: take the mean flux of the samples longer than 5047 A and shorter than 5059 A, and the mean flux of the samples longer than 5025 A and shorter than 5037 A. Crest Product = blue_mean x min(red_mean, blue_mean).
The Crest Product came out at 7.1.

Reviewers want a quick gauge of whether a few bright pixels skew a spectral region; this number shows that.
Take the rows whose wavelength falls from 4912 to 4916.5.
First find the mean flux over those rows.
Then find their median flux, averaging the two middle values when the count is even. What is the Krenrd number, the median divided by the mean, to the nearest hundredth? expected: 1.00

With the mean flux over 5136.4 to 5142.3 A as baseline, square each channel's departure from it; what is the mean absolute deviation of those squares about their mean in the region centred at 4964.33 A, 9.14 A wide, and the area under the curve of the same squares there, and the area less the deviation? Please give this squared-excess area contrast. 0.17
